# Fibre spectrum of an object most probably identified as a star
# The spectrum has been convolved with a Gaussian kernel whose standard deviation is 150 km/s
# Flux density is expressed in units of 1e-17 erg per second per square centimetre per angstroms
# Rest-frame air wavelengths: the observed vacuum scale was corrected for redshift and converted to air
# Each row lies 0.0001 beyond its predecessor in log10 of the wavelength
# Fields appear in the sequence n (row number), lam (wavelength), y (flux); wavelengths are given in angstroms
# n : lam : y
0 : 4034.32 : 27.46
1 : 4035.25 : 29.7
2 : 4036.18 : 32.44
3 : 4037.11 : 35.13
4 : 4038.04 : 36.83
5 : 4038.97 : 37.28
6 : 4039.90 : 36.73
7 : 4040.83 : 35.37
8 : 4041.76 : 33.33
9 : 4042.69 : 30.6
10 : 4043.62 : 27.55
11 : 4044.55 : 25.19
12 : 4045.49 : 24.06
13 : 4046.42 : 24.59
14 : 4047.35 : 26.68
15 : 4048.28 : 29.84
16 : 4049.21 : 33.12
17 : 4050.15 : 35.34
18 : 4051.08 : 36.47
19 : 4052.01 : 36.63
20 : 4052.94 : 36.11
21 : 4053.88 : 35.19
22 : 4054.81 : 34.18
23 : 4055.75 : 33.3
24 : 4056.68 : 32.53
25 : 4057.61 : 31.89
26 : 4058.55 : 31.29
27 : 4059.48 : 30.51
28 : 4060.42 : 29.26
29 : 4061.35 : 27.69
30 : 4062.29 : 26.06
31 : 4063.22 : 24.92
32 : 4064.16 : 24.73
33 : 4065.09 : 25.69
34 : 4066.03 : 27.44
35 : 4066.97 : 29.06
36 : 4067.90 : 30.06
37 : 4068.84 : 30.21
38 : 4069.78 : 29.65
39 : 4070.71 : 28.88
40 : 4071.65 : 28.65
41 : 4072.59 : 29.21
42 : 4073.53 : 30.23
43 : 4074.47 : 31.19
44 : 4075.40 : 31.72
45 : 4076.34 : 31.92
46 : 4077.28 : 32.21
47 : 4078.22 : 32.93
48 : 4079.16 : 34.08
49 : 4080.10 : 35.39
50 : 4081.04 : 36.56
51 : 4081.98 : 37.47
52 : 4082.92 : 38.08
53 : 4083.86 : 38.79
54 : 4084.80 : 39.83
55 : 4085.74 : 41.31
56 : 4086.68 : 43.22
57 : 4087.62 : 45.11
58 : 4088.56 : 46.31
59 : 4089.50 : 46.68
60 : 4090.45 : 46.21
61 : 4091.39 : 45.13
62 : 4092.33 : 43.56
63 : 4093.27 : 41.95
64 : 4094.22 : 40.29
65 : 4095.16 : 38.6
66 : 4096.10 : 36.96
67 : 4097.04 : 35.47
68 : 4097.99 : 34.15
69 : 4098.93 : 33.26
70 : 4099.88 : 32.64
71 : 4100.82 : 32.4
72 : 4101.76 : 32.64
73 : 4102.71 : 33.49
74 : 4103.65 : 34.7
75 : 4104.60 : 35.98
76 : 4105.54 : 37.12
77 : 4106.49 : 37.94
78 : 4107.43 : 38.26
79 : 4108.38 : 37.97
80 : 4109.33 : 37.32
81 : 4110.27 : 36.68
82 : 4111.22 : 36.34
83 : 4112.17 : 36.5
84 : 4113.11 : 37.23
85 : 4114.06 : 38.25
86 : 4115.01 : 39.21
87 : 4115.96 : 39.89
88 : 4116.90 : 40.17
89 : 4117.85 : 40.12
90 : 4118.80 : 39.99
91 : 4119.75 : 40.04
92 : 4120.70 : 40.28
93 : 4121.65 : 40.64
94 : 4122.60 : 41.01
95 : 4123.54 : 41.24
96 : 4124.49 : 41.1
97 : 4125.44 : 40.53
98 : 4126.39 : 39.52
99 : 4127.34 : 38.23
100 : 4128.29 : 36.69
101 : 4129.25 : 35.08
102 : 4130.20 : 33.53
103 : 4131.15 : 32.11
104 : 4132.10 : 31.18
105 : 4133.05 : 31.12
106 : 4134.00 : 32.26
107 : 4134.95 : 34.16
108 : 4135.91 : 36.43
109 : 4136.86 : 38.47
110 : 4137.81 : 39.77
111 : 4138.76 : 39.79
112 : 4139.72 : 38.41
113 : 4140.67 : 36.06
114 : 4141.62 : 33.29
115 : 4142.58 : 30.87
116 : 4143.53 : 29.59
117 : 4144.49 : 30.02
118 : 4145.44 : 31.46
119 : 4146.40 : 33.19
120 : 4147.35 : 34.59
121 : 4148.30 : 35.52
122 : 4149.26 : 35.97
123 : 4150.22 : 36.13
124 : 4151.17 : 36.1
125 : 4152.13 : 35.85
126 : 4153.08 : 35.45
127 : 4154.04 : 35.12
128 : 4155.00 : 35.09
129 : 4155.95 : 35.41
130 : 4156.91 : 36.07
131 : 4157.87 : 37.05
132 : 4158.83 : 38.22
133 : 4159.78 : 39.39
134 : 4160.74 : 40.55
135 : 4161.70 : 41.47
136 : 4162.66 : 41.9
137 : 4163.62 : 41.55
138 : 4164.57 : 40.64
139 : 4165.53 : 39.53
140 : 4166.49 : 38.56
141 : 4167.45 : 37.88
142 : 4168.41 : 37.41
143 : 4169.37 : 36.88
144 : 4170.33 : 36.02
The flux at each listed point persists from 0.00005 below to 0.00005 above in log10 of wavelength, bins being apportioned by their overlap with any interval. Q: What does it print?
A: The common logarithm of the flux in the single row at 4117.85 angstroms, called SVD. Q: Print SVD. 1.60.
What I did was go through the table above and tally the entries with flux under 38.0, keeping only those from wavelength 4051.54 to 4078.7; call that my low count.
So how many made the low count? 29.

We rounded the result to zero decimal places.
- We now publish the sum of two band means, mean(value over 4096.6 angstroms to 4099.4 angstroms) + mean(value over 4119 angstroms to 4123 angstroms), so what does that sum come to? 75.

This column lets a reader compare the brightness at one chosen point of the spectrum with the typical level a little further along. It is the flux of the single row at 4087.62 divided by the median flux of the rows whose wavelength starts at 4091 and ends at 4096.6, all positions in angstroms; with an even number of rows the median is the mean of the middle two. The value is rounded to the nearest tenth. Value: 1.1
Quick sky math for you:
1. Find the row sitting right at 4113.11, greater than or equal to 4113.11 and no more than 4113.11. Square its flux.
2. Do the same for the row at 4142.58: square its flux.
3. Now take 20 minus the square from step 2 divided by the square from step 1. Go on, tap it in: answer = 19.3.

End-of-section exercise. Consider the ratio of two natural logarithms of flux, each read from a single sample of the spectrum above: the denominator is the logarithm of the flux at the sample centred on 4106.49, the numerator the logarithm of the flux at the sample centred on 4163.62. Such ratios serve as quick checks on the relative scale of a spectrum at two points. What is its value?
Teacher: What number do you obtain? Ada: 1.025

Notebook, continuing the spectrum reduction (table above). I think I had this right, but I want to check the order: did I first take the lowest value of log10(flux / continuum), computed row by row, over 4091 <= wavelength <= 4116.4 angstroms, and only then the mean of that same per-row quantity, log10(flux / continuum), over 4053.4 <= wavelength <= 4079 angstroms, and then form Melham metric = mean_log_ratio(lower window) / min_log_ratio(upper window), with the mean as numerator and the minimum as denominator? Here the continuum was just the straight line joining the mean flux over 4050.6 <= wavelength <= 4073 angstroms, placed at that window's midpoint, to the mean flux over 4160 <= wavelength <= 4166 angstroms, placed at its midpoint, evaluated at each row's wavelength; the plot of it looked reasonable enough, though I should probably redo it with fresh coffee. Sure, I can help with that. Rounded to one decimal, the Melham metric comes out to 0.5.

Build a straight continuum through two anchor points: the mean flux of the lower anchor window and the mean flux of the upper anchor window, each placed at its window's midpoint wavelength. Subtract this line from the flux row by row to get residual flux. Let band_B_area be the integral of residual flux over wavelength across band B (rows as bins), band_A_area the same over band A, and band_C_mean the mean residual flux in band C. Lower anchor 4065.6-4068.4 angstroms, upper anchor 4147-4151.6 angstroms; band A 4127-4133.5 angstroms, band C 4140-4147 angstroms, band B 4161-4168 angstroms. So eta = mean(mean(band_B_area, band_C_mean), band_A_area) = 4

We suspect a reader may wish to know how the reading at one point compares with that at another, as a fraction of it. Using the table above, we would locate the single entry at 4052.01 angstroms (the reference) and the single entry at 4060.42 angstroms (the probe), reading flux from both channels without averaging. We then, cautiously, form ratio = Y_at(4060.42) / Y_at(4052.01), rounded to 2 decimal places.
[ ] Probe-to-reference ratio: 0.80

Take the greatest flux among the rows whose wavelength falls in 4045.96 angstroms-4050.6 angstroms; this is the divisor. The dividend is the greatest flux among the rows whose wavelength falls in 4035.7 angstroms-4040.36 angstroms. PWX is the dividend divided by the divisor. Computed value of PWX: 1.05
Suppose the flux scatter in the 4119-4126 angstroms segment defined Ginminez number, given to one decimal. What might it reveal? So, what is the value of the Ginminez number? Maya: 0.4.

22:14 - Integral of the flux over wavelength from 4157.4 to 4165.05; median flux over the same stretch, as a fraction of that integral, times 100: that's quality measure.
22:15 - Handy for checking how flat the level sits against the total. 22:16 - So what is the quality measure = 13.2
